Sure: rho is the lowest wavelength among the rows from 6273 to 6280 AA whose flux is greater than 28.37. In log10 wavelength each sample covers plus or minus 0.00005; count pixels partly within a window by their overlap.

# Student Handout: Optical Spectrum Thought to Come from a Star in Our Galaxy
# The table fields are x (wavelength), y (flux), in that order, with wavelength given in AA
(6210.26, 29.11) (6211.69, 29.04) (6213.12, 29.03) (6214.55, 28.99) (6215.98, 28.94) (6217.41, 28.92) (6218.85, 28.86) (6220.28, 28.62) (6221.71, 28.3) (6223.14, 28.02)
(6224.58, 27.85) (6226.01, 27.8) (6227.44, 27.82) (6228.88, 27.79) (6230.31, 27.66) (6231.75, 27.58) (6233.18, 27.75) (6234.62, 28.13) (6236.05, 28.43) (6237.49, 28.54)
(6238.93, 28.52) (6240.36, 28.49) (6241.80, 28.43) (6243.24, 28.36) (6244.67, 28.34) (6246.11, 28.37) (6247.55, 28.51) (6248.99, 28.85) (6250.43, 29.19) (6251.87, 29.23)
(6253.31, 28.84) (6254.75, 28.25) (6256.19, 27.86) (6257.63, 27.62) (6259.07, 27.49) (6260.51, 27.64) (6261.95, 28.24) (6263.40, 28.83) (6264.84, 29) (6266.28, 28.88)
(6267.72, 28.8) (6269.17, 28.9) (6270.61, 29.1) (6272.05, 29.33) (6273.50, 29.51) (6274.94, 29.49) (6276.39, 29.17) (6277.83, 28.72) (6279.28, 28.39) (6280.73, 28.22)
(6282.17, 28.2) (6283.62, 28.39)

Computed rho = 6273.50 AA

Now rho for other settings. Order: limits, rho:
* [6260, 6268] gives 6263.40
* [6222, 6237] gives 6236.05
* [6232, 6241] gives 6236.05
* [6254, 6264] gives 6263.40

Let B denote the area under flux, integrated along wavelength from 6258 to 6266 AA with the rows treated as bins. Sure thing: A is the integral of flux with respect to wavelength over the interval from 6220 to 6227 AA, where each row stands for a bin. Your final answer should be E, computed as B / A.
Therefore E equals 1.15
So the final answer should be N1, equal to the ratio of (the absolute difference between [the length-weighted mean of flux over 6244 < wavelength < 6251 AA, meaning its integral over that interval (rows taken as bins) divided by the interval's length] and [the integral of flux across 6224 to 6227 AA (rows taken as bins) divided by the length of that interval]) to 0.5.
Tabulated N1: 1.5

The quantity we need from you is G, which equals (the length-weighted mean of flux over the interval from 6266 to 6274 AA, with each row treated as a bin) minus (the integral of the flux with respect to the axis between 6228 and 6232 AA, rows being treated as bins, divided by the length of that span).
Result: 1.4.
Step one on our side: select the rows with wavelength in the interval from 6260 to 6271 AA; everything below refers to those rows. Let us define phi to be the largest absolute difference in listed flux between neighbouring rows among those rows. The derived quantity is 0.60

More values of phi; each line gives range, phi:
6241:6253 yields 0.34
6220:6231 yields 0.32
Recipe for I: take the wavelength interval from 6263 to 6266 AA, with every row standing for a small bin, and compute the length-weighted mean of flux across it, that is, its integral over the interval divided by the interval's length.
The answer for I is 29.0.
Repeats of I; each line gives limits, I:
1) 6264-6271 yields 28.9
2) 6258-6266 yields 28.3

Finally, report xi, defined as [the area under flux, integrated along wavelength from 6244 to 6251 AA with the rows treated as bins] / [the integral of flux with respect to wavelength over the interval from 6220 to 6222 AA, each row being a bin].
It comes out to 3.5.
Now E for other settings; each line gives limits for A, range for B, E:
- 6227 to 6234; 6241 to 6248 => 1.03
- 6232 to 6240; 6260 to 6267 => 0.88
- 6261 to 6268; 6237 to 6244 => 0.99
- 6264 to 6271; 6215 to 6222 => 0.99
